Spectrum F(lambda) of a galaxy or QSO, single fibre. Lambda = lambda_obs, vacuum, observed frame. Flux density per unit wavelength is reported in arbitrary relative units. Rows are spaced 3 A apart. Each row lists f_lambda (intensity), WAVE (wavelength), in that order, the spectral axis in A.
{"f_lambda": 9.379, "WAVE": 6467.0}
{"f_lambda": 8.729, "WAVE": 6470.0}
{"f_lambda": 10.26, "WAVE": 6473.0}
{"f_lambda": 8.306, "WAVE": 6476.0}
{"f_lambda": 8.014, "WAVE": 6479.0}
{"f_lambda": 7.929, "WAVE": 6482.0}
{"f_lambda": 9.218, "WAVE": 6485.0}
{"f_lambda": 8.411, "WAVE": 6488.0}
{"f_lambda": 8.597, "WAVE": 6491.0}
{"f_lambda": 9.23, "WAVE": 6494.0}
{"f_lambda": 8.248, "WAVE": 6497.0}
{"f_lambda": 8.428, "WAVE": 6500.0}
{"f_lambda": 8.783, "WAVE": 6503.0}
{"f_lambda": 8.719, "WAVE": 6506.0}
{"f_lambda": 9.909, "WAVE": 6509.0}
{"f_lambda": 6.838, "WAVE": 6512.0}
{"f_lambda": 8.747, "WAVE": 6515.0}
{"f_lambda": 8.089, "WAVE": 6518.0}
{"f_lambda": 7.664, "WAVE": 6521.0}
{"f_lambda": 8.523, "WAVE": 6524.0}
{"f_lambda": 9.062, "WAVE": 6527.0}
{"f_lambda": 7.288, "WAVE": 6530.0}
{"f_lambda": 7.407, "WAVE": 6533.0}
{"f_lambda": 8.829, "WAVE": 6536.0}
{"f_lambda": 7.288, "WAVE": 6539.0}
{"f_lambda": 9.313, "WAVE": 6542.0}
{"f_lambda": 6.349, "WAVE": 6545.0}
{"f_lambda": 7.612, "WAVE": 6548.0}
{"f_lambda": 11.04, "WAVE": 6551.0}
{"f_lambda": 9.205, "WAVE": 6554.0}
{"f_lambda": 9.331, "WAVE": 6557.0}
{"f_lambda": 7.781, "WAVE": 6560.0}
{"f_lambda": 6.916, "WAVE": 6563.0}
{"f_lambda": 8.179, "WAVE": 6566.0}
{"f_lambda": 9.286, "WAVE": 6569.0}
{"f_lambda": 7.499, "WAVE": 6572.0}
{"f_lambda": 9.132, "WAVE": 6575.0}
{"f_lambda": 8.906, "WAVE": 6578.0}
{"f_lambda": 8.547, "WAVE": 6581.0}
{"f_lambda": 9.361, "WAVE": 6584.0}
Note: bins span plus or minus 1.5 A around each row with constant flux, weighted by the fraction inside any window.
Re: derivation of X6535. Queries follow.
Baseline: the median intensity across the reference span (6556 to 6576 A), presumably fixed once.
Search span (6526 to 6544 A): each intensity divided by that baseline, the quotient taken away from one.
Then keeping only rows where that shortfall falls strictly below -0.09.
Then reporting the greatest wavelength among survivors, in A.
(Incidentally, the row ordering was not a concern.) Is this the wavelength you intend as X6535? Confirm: 6542.0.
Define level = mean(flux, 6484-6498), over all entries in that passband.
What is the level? 8.74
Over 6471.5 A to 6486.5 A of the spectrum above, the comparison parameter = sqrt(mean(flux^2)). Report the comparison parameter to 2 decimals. 8.79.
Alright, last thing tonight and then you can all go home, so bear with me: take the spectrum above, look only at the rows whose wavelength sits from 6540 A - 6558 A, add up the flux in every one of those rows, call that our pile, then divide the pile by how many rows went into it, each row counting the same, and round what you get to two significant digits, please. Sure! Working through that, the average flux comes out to 8.8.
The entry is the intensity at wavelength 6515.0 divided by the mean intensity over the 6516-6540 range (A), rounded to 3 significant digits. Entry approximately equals 1.09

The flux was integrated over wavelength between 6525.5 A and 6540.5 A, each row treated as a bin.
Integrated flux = 120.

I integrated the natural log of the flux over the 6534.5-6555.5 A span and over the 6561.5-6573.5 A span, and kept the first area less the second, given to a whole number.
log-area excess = 20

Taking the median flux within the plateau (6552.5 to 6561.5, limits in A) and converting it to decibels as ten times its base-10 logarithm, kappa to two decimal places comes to 9.64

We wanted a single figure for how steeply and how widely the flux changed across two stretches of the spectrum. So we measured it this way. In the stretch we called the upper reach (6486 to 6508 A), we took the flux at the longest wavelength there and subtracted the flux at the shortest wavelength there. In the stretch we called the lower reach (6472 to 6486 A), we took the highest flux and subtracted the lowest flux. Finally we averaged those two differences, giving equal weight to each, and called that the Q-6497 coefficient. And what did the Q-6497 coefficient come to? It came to 1.3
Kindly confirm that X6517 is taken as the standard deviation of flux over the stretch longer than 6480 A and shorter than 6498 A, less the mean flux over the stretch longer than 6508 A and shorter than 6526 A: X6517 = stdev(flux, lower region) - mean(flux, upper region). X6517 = -7.8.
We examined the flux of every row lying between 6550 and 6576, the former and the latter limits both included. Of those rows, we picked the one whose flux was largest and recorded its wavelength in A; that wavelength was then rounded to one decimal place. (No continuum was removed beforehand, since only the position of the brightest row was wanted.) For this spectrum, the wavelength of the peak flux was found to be 6551.0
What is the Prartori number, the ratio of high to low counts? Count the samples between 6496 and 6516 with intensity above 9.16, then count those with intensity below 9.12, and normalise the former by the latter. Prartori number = 0.2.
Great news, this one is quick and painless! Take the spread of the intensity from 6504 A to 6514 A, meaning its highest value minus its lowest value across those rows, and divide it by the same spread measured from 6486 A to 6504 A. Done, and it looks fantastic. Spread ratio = 3.1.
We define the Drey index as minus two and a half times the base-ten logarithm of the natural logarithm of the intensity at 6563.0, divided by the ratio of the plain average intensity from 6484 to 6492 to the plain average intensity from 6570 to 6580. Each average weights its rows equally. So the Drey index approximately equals -0.69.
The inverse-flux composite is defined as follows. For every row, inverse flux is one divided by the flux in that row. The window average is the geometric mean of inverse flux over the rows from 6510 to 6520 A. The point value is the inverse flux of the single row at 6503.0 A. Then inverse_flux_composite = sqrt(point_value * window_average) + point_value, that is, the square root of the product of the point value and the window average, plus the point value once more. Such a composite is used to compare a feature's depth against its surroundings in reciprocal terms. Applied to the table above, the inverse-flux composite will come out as 0.234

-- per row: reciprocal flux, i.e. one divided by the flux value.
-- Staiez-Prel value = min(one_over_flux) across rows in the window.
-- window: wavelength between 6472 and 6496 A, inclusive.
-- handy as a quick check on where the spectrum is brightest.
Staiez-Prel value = 0.097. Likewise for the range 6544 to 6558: 0.091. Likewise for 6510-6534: 0.110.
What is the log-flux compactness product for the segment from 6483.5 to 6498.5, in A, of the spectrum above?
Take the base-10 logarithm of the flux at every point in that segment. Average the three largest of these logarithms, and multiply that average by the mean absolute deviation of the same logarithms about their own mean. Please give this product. 0.018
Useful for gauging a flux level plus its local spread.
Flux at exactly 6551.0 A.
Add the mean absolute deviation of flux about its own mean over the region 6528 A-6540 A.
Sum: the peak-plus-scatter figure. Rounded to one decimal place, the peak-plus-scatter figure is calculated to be 11.6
